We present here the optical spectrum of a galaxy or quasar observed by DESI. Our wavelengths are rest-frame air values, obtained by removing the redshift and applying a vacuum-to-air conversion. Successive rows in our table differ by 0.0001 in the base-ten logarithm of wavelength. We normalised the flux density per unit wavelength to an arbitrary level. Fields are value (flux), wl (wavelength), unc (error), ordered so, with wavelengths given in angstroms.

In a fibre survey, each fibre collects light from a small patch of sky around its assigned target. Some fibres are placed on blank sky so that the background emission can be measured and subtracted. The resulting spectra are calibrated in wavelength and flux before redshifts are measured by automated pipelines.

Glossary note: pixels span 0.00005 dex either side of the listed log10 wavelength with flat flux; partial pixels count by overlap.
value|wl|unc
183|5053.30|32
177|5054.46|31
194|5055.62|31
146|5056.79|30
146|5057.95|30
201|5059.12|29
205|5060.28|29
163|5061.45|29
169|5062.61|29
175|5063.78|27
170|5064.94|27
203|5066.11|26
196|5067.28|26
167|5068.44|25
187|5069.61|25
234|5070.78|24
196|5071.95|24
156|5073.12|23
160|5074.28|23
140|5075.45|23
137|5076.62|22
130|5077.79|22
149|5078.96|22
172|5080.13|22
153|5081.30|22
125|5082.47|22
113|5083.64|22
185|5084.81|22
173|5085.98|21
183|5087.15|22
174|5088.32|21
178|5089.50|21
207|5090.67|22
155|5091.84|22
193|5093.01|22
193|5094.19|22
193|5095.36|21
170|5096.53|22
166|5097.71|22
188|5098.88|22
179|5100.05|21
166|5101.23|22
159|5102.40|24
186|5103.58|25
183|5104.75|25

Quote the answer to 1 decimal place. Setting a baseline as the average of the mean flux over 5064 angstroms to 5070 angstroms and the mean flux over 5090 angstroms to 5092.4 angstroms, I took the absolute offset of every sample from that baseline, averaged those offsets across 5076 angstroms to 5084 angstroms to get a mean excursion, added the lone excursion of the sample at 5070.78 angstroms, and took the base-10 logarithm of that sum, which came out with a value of 2.0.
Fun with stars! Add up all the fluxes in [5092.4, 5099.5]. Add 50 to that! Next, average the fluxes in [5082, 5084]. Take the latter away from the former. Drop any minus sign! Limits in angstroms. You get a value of 1034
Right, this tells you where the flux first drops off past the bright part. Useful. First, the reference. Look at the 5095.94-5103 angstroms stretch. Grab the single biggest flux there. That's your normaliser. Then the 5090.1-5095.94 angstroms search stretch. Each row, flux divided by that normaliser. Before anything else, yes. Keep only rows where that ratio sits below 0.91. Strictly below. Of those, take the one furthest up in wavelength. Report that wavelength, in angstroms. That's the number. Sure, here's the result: 5091.84 angstroms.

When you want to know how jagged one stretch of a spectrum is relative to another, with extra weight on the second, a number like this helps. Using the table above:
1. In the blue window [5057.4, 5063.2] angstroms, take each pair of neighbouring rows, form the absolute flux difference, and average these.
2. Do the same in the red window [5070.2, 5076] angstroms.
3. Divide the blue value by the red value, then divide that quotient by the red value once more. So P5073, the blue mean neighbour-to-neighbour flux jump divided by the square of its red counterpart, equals 0.04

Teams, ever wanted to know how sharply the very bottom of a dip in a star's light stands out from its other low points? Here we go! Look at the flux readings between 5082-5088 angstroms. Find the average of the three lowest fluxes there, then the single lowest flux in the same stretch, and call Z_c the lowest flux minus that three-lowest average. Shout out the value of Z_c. -24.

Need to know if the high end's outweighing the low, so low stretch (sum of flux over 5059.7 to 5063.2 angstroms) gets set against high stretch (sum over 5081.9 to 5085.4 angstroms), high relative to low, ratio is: 0.79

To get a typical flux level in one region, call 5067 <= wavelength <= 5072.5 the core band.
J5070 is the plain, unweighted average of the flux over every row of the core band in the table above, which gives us 196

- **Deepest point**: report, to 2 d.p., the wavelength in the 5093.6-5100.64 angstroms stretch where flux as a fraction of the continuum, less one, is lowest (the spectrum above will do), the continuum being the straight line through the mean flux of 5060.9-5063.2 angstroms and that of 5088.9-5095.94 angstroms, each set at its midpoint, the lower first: 5097.71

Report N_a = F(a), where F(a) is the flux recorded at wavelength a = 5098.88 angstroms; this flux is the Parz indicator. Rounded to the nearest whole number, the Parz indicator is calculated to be 188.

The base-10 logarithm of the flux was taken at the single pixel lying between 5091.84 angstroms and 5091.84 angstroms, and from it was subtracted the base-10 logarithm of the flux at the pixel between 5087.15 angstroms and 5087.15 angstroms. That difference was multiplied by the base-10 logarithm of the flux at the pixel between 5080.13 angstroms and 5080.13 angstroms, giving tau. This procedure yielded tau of -0.16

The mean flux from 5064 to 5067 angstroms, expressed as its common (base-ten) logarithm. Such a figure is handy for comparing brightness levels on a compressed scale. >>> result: 2.27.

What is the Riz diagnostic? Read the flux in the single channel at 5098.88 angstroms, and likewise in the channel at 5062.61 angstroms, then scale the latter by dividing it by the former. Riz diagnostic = 0.90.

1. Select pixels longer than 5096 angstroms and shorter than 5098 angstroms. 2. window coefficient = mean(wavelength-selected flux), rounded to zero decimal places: 168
